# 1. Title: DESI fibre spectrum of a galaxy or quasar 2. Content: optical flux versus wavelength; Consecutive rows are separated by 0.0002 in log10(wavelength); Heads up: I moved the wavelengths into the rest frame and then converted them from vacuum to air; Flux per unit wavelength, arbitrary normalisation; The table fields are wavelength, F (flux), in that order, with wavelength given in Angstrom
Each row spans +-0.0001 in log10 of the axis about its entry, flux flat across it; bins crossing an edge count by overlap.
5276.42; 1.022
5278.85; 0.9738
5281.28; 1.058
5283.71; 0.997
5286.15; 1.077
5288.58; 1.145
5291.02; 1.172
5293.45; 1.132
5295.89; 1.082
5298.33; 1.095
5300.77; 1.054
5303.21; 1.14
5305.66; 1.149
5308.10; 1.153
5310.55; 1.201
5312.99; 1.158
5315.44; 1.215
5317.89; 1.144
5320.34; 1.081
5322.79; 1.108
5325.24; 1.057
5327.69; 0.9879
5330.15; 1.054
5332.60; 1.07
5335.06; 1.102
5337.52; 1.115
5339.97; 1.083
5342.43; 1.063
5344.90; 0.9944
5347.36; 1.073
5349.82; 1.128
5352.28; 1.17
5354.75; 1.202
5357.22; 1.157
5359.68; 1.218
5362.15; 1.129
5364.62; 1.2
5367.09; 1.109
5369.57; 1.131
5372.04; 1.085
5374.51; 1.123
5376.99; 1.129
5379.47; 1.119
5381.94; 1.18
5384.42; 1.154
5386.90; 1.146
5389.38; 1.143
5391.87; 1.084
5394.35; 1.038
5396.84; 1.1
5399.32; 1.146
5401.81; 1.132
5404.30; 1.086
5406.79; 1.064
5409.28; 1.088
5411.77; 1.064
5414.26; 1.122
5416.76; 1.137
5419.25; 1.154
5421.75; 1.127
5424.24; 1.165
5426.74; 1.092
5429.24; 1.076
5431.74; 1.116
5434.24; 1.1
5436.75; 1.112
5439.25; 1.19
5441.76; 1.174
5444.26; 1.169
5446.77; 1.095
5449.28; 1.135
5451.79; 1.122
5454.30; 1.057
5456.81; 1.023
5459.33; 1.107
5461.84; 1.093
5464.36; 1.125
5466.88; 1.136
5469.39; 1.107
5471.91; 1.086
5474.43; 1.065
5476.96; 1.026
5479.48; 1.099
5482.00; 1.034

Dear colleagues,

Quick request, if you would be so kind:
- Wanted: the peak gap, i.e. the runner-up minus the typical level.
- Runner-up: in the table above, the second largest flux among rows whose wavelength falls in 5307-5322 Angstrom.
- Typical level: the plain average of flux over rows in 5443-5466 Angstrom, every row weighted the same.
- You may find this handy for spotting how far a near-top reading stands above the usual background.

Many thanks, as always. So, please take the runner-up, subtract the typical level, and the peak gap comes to 0.098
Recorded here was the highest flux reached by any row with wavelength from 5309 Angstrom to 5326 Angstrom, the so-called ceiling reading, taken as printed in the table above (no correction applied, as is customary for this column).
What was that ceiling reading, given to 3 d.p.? 1.215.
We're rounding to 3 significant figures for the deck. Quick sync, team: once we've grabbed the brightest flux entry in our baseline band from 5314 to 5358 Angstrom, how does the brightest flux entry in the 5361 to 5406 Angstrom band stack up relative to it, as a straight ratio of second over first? 0.988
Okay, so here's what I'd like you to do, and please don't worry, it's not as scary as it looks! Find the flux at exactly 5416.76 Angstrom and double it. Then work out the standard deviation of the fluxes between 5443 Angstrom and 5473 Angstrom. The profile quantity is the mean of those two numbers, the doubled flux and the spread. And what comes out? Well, 1.16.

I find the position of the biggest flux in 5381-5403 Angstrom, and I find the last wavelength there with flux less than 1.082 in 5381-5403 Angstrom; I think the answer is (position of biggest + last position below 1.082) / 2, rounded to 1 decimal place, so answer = 5388.1 Angstrom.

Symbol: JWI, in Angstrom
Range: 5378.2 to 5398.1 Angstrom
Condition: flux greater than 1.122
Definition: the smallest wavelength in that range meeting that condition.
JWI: 5381.94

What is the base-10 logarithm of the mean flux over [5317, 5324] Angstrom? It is 0.05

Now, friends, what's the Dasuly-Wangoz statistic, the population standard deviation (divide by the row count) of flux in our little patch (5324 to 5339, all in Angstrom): 0.0409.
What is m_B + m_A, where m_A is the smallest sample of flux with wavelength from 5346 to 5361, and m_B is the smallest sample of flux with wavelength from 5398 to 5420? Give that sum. 2.14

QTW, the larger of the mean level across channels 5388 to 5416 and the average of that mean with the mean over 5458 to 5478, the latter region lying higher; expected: 1.10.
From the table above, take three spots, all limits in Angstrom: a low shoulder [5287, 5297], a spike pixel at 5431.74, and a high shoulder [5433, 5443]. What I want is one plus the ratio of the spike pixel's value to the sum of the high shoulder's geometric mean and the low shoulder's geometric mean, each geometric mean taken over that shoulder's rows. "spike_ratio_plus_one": 1.49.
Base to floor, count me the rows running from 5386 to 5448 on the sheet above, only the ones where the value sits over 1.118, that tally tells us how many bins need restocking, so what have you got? 12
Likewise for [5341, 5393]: 15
